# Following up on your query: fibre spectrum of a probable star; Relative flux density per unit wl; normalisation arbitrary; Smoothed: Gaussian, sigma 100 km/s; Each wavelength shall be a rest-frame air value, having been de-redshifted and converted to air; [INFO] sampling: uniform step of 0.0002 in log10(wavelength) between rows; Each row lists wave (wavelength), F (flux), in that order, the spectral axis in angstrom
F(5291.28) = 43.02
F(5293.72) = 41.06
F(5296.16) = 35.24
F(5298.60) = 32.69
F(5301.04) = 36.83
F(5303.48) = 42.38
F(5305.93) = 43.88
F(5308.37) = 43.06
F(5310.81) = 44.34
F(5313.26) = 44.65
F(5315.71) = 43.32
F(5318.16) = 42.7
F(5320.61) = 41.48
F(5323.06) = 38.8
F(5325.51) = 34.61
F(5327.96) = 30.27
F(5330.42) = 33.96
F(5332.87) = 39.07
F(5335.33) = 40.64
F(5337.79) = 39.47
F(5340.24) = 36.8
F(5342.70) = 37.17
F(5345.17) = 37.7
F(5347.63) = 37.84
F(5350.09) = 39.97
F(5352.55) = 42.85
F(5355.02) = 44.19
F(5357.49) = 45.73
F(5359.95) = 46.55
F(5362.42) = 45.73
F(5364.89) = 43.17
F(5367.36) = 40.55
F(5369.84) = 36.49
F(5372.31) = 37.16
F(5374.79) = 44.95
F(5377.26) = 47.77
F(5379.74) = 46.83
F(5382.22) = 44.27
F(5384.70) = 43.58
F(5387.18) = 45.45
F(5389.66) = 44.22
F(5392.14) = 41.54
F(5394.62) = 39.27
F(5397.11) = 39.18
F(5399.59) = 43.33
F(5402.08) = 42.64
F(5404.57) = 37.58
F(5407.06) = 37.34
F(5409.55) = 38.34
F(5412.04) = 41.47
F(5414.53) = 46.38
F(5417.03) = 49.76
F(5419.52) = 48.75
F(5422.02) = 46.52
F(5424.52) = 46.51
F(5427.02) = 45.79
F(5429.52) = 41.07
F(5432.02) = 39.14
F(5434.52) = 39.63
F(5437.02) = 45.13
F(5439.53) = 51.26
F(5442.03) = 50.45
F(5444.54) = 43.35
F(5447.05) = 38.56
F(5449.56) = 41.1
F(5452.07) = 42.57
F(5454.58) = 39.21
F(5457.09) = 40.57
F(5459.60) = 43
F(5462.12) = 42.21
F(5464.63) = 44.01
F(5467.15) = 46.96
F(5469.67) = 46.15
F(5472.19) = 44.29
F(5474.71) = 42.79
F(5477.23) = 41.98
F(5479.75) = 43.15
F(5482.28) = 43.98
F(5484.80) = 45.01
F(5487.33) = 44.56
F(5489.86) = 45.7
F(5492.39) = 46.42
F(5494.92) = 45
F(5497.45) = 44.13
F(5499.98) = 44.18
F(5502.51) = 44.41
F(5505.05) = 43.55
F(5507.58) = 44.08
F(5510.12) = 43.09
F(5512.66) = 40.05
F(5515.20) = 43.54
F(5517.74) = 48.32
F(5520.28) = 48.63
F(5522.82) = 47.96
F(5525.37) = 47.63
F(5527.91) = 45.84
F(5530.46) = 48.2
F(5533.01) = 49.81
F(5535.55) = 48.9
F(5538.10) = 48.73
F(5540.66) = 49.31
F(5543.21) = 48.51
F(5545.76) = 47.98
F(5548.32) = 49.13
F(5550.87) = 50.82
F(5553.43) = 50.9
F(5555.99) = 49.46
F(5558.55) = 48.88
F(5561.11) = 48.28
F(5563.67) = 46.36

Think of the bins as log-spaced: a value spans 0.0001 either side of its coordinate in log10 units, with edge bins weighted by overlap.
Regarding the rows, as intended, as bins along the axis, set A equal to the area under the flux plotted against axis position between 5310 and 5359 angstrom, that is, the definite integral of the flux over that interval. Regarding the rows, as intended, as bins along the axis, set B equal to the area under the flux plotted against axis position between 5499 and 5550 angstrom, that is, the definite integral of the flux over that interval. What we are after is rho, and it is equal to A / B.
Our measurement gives 0.82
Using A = 1949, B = 2379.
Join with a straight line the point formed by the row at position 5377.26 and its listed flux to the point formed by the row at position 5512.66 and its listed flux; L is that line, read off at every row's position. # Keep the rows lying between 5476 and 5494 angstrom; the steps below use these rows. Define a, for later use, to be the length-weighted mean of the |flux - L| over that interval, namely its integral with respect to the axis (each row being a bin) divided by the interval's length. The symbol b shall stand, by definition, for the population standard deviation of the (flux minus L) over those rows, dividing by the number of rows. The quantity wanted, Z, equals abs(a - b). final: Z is 1.1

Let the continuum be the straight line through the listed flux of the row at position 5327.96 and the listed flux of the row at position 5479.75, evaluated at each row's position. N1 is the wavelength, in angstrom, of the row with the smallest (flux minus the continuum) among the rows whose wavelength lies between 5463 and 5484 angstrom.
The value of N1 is 5477.23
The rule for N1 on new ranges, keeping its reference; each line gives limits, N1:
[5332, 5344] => 5340.24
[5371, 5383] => 5372.31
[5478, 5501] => 5499.98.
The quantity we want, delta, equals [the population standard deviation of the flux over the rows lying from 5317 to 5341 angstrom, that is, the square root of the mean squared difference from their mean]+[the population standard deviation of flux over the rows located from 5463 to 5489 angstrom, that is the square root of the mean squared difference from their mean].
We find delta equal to 5.1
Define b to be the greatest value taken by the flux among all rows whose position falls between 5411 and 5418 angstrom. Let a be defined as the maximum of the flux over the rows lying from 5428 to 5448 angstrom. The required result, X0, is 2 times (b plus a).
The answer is 202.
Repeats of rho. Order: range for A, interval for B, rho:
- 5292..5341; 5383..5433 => 0.90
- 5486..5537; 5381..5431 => 1.08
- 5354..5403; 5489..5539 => 0.92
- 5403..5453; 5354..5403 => 1.03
